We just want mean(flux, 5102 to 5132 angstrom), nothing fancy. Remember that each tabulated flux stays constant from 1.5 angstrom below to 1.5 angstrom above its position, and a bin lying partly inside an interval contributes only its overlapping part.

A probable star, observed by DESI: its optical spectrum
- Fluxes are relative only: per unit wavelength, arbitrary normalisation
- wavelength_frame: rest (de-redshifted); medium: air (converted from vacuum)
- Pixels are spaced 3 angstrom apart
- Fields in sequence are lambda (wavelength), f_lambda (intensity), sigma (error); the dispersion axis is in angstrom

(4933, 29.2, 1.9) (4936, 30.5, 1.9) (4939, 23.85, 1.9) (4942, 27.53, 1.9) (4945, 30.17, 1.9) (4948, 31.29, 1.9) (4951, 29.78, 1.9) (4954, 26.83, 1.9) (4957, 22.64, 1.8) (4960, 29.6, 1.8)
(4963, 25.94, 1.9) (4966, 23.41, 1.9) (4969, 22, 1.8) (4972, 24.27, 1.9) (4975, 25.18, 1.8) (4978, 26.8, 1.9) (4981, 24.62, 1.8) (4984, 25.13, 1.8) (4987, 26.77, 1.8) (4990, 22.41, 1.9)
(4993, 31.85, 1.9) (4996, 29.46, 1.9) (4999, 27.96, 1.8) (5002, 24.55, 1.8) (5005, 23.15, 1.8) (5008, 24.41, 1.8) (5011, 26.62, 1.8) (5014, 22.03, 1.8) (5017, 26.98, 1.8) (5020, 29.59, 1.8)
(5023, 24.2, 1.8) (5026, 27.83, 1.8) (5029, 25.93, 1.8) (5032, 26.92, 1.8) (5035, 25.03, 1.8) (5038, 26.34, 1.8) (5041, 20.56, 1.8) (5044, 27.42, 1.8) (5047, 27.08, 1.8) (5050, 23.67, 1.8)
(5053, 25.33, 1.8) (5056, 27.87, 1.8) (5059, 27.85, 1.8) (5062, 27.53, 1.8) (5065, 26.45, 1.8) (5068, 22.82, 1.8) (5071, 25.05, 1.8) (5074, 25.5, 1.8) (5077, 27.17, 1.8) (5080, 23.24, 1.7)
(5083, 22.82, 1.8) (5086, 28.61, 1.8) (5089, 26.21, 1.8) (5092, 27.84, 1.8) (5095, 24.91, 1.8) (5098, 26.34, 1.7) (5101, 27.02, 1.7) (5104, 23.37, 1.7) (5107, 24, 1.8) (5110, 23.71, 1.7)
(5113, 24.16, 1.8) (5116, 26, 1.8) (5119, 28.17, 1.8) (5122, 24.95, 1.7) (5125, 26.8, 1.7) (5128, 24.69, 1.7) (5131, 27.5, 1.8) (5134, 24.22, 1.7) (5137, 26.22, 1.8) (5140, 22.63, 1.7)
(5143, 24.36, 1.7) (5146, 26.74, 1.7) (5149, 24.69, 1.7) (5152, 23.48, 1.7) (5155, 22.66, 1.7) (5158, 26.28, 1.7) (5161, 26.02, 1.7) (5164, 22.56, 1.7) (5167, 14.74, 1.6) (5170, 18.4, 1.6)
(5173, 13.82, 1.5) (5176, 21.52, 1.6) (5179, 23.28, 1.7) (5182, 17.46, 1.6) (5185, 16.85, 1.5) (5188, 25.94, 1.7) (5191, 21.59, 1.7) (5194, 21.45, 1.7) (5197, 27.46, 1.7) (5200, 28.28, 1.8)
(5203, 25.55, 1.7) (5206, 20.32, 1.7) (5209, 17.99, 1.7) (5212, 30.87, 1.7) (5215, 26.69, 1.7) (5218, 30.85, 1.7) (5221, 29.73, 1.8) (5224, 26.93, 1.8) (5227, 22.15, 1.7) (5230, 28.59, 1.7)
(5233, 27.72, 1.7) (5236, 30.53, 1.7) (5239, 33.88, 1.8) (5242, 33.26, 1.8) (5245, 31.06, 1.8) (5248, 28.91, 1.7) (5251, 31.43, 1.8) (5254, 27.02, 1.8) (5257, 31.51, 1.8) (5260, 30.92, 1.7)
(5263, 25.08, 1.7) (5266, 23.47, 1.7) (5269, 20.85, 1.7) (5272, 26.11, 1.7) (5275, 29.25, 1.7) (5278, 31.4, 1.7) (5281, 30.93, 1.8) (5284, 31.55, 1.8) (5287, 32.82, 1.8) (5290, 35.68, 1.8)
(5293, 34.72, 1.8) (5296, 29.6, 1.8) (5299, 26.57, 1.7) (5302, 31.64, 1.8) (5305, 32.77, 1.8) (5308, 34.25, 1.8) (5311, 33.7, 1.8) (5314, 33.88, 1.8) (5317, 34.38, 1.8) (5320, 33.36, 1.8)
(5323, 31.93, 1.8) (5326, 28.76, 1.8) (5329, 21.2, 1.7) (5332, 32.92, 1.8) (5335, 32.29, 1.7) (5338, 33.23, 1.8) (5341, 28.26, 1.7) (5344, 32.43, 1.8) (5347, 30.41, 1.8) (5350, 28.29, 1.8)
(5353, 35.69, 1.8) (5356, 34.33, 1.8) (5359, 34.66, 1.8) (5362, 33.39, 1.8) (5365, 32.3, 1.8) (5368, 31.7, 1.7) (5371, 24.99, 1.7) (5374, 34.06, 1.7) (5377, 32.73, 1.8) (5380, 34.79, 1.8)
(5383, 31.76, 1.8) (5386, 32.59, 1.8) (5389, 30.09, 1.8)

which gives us 25.3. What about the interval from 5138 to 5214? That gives 22.6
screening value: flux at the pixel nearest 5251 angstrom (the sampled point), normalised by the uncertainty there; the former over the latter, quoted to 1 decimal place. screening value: 17.5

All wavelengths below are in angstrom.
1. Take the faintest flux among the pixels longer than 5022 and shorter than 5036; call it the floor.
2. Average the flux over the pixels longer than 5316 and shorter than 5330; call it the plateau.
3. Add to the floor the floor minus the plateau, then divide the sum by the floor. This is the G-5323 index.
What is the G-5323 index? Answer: 0.76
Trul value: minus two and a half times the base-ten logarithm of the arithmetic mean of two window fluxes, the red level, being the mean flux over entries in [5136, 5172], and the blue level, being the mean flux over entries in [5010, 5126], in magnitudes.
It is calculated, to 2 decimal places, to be -3.47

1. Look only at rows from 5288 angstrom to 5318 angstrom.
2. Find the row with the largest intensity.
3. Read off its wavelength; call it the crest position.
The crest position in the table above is 5290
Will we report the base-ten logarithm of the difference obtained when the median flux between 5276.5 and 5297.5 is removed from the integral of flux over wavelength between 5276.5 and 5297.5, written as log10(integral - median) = 2.81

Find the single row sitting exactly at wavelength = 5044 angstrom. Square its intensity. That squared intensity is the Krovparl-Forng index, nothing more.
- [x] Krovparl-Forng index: 752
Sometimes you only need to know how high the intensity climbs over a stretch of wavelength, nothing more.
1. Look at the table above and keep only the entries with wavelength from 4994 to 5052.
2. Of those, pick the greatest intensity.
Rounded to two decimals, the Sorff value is 29.59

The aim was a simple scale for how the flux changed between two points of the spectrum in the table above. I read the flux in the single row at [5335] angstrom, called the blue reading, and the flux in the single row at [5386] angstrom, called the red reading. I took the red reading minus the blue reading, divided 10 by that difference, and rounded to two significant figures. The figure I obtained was 33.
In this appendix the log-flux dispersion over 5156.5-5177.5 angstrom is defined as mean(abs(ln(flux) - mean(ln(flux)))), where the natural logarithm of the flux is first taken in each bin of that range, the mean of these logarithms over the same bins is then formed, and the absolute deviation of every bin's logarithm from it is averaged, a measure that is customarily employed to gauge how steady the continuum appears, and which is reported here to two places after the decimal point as 0.21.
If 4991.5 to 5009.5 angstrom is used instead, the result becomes 0.11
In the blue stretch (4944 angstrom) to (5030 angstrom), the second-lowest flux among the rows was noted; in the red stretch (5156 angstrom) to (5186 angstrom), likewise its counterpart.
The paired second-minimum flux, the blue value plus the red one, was 36.8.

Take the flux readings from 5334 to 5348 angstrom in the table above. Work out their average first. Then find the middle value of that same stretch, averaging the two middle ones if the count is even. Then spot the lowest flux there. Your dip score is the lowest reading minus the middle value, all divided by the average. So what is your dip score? -0.13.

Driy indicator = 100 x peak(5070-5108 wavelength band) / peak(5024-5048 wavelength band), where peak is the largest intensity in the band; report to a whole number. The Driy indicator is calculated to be 103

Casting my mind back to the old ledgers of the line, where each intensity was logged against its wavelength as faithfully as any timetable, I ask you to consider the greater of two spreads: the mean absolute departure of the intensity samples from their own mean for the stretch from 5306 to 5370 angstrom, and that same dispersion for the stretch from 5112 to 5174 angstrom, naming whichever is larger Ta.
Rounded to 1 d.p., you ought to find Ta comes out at 2.7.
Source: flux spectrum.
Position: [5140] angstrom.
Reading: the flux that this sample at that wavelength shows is 22.63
